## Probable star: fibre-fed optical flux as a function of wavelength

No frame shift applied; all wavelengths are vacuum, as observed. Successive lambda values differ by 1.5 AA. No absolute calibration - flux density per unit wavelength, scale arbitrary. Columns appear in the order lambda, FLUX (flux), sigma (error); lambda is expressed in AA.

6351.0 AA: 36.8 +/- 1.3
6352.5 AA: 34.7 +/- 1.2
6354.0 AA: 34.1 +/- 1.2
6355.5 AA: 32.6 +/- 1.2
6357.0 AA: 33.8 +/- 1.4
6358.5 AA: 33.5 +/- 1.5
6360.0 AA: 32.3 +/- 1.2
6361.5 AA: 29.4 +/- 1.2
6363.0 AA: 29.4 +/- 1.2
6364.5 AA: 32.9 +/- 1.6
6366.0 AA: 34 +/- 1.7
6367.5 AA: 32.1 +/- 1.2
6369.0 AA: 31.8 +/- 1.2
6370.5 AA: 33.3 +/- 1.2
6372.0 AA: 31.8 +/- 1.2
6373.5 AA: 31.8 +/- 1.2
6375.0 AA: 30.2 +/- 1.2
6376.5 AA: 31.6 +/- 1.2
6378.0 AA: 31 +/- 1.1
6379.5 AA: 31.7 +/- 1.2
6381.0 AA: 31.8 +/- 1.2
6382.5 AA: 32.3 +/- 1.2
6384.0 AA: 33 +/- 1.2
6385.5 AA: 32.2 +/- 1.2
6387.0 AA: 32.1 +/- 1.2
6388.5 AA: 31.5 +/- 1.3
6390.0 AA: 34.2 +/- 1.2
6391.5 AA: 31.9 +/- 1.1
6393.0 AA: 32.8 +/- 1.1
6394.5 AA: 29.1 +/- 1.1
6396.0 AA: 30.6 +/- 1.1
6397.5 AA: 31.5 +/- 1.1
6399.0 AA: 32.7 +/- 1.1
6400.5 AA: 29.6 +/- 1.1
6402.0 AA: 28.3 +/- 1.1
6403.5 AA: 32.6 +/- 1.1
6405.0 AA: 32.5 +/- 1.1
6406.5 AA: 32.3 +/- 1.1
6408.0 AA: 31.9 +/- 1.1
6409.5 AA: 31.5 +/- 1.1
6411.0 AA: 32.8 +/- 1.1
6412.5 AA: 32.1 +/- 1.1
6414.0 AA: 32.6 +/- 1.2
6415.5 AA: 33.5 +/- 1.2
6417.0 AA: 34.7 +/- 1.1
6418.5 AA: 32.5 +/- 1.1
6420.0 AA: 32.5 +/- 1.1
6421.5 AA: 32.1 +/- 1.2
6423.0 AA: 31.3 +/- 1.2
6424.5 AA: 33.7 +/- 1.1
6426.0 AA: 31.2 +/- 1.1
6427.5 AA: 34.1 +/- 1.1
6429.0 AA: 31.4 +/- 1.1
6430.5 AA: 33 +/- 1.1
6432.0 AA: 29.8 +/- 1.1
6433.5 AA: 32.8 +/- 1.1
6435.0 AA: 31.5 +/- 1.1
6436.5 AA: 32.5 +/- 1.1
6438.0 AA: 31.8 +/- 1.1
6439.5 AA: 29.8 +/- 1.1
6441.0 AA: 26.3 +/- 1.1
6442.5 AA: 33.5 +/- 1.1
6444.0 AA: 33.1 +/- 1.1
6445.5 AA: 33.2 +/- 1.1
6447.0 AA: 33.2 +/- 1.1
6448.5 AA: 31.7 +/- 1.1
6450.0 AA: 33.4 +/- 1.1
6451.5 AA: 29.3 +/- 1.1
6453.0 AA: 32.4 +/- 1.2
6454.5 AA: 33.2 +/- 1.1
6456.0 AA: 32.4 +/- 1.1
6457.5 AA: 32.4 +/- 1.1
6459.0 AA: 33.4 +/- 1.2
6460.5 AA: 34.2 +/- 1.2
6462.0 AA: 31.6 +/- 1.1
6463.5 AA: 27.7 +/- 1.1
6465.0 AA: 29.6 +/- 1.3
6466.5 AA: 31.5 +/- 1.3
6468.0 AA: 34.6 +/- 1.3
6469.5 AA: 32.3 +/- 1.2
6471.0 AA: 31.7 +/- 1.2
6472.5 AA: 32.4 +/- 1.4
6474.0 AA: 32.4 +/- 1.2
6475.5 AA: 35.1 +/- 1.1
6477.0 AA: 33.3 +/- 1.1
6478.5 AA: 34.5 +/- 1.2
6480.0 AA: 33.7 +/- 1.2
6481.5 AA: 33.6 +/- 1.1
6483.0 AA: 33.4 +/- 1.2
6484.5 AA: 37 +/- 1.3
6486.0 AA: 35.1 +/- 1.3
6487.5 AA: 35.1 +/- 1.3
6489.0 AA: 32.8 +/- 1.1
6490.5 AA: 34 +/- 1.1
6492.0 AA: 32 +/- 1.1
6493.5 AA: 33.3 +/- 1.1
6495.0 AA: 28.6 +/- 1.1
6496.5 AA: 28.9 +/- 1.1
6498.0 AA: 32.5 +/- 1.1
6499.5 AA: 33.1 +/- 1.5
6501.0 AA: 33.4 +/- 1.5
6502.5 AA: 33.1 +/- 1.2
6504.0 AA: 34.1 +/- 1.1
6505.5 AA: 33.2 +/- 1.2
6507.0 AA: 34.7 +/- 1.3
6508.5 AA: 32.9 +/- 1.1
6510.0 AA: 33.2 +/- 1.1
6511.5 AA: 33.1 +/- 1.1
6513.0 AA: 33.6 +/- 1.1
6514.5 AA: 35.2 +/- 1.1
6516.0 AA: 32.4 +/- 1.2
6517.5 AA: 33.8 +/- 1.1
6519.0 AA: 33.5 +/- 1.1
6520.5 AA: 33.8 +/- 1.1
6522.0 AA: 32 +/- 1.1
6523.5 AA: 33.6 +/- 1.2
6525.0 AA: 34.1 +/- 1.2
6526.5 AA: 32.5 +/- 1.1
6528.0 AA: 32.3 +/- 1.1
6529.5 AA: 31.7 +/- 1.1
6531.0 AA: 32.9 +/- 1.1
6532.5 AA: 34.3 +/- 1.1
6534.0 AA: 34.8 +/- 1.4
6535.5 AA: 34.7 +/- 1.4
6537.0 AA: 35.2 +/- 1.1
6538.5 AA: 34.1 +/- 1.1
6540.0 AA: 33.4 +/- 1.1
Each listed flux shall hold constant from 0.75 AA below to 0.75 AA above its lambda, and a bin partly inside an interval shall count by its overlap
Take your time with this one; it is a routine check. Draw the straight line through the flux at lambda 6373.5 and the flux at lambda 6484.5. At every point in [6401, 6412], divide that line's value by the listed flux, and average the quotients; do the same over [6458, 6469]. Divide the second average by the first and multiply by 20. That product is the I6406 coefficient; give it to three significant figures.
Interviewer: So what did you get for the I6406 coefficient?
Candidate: 21.6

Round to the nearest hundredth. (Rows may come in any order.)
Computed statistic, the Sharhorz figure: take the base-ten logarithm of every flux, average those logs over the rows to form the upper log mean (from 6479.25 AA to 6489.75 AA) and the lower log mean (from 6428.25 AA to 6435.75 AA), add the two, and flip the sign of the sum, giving -3.04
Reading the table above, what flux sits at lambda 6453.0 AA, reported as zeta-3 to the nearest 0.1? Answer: 32.4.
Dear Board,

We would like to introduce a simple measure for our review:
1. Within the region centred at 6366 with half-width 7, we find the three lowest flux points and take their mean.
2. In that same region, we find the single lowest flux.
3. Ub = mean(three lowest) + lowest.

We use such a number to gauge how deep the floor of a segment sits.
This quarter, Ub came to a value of 60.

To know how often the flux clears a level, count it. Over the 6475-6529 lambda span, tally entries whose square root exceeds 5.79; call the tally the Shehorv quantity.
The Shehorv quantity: 16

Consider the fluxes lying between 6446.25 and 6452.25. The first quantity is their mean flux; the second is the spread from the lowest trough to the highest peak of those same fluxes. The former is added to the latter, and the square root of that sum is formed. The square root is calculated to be 6.00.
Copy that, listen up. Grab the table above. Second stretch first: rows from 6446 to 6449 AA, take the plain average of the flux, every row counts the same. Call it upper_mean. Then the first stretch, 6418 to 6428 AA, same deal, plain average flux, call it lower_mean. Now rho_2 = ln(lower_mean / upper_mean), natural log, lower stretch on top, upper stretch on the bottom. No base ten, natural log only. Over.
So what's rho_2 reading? 0.00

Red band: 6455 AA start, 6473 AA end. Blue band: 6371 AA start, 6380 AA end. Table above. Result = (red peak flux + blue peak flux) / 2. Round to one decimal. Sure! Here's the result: 33.2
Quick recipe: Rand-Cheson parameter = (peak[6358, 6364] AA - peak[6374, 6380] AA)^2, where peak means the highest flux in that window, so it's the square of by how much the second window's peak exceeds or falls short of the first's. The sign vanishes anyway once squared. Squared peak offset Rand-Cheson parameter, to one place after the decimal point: 3.2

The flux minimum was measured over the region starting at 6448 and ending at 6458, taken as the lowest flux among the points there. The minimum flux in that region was 29.3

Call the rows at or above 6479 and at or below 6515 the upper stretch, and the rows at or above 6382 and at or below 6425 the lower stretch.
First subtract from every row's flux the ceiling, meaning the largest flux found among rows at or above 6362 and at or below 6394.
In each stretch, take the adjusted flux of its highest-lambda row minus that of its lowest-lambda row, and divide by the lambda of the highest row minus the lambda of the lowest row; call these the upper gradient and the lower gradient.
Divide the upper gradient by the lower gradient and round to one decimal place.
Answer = 1.3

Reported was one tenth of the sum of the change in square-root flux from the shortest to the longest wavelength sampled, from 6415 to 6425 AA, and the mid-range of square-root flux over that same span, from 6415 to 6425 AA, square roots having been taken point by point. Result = 0.58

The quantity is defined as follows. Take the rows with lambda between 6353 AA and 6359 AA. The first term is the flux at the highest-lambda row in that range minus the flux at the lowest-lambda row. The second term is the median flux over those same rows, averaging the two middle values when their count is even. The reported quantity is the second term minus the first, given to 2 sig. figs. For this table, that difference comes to 34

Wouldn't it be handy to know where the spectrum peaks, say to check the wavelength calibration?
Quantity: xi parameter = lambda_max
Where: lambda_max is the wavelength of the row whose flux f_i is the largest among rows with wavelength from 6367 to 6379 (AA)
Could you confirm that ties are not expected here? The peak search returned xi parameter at 6370.5 AA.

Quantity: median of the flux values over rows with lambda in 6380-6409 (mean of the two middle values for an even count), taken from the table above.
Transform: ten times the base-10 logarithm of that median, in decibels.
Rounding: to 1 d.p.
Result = 15.1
